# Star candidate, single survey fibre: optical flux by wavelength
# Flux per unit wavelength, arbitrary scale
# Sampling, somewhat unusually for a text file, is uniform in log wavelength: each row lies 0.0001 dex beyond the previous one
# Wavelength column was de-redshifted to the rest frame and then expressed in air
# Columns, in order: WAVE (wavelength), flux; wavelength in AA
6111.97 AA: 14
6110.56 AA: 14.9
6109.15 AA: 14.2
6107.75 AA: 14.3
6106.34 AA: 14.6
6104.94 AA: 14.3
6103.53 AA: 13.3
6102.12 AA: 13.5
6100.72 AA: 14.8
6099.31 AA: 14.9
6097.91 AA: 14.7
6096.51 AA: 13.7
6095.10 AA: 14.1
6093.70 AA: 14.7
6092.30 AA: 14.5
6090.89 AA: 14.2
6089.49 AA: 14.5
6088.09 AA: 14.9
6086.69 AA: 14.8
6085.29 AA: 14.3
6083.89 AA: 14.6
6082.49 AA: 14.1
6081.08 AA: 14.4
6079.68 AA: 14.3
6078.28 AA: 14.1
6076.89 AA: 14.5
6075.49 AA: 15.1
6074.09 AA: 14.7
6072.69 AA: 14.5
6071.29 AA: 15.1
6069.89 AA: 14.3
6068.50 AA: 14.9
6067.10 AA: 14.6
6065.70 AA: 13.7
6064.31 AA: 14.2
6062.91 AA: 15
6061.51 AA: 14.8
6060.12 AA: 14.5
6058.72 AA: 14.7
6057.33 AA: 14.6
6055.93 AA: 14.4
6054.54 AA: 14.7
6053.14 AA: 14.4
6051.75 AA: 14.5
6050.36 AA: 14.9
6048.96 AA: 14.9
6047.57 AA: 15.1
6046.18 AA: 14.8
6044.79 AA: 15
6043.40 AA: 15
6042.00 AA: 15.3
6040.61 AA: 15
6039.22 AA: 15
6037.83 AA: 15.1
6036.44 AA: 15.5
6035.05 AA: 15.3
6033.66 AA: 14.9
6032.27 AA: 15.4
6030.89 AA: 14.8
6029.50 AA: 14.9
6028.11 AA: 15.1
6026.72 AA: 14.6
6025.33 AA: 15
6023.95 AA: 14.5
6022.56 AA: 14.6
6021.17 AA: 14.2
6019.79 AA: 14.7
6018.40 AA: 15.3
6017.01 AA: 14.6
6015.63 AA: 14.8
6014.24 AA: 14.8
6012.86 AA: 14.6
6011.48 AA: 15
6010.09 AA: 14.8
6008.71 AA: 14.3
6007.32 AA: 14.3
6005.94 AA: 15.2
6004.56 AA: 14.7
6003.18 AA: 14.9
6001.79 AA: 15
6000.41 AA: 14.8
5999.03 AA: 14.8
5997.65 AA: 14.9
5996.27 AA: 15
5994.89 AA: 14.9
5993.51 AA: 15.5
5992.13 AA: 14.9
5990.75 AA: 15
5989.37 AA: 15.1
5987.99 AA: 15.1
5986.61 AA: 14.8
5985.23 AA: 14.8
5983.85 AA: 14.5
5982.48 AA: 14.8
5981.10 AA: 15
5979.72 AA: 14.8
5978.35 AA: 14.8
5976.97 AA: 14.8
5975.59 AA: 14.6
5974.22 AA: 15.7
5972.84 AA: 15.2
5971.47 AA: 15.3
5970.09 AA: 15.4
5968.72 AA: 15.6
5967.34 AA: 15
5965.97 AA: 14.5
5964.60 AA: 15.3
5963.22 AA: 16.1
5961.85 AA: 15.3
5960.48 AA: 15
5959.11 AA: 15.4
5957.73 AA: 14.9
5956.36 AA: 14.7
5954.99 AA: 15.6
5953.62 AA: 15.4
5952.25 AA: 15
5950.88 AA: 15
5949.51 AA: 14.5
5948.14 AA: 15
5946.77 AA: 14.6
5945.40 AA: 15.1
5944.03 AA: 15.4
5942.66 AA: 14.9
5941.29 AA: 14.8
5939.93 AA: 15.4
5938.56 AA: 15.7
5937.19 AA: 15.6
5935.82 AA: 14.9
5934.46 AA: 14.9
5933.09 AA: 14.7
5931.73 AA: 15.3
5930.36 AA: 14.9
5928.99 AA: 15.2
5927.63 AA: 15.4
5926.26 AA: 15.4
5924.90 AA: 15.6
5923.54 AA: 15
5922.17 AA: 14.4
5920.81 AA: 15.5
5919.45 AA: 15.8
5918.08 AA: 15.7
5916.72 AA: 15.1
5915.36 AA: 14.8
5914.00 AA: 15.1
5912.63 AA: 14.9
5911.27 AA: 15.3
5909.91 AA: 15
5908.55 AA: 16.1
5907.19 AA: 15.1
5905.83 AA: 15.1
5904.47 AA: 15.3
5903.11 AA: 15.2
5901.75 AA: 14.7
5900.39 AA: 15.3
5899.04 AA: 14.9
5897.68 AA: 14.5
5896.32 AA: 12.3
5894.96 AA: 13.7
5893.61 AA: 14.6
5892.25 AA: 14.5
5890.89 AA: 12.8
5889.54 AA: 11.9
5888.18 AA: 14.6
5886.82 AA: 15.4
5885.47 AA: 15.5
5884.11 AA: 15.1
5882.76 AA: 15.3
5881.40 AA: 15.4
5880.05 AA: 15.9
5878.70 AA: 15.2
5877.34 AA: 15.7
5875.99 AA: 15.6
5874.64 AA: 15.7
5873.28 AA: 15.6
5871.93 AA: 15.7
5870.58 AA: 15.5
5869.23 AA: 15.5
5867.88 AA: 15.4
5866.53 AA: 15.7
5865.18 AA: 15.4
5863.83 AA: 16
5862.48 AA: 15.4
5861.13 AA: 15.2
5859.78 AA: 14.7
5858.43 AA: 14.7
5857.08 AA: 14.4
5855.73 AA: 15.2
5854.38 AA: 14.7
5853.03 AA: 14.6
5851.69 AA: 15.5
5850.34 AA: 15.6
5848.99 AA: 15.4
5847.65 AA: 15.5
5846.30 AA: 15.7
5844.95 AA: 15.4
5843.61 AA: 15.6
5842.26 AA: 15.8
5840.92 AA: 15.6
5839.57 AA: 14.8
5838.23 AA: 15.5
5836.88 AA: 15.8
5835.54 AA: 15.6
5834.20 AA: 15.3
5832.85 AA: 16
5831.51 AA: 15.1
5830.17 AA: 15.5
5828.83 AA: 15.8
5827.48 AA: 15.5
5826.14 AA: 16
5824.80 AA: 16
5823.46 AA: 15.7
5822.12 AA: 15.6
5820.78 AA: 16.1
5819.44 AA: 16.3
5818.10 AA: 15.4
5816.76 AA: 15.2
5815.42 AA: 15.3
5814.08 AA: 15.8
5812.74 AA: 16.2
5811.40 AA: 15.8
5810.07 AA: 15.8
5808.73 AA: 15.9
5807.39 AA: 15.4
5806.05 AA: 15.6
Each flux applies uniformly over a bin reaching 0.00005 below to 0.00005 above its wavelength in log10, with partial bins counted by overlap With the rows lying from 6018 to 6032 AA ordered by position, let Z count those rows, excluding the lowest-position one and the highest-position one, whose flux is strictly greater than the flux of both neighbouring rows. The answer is 3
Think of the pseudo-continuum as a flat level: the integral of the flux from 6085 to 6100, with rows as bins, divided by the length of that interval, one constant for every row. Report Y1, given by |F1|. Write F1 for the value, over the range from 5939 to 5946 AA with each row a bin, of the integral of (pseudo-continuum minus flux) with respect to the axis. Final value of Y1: 5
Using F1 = -4.5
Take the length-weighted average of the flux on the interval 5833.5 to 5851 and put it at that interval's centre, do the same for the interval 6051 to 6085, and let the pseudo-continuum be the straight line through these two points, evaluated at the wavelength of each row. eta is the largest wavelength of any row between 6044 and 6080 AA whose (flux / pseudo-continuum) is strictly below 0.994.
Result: 6079.68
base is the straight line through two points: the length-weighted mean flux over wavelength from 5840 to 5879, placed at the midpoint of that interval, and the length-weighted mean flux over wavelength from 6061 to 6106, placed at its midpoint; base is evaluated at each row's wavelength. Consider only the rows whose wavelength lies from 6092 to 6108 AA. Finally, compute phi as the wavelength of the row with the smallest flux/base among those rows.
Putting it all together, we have 6103.53 AA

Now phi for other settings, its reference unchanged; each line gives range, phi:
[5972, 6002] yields 5983.85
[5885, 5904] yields 5889.54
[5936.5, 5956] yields 5949.51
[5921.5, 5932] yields 5922.17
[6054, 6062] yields 6055.93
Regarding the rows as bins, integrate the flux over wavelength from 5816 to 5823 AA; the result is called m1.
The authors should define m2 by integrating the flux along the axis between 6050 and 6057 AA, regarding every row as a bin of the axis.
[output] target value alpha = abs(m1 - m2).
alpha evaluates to 8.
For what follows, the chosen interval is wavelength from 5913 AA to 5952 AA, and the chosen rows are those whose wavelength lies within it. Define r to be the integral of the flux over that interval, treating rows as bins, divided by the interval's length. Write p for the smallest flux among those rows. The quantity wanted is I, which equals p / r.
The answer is 0.952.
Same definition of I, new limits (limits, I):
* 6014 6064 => 0.957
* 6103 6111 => 0.932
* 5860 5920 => 0.791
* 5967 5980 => 0.965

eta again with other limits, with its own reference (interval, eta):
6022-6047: 6026.72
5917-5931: 5930.36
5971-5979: 5978.35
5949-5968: 5965.97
